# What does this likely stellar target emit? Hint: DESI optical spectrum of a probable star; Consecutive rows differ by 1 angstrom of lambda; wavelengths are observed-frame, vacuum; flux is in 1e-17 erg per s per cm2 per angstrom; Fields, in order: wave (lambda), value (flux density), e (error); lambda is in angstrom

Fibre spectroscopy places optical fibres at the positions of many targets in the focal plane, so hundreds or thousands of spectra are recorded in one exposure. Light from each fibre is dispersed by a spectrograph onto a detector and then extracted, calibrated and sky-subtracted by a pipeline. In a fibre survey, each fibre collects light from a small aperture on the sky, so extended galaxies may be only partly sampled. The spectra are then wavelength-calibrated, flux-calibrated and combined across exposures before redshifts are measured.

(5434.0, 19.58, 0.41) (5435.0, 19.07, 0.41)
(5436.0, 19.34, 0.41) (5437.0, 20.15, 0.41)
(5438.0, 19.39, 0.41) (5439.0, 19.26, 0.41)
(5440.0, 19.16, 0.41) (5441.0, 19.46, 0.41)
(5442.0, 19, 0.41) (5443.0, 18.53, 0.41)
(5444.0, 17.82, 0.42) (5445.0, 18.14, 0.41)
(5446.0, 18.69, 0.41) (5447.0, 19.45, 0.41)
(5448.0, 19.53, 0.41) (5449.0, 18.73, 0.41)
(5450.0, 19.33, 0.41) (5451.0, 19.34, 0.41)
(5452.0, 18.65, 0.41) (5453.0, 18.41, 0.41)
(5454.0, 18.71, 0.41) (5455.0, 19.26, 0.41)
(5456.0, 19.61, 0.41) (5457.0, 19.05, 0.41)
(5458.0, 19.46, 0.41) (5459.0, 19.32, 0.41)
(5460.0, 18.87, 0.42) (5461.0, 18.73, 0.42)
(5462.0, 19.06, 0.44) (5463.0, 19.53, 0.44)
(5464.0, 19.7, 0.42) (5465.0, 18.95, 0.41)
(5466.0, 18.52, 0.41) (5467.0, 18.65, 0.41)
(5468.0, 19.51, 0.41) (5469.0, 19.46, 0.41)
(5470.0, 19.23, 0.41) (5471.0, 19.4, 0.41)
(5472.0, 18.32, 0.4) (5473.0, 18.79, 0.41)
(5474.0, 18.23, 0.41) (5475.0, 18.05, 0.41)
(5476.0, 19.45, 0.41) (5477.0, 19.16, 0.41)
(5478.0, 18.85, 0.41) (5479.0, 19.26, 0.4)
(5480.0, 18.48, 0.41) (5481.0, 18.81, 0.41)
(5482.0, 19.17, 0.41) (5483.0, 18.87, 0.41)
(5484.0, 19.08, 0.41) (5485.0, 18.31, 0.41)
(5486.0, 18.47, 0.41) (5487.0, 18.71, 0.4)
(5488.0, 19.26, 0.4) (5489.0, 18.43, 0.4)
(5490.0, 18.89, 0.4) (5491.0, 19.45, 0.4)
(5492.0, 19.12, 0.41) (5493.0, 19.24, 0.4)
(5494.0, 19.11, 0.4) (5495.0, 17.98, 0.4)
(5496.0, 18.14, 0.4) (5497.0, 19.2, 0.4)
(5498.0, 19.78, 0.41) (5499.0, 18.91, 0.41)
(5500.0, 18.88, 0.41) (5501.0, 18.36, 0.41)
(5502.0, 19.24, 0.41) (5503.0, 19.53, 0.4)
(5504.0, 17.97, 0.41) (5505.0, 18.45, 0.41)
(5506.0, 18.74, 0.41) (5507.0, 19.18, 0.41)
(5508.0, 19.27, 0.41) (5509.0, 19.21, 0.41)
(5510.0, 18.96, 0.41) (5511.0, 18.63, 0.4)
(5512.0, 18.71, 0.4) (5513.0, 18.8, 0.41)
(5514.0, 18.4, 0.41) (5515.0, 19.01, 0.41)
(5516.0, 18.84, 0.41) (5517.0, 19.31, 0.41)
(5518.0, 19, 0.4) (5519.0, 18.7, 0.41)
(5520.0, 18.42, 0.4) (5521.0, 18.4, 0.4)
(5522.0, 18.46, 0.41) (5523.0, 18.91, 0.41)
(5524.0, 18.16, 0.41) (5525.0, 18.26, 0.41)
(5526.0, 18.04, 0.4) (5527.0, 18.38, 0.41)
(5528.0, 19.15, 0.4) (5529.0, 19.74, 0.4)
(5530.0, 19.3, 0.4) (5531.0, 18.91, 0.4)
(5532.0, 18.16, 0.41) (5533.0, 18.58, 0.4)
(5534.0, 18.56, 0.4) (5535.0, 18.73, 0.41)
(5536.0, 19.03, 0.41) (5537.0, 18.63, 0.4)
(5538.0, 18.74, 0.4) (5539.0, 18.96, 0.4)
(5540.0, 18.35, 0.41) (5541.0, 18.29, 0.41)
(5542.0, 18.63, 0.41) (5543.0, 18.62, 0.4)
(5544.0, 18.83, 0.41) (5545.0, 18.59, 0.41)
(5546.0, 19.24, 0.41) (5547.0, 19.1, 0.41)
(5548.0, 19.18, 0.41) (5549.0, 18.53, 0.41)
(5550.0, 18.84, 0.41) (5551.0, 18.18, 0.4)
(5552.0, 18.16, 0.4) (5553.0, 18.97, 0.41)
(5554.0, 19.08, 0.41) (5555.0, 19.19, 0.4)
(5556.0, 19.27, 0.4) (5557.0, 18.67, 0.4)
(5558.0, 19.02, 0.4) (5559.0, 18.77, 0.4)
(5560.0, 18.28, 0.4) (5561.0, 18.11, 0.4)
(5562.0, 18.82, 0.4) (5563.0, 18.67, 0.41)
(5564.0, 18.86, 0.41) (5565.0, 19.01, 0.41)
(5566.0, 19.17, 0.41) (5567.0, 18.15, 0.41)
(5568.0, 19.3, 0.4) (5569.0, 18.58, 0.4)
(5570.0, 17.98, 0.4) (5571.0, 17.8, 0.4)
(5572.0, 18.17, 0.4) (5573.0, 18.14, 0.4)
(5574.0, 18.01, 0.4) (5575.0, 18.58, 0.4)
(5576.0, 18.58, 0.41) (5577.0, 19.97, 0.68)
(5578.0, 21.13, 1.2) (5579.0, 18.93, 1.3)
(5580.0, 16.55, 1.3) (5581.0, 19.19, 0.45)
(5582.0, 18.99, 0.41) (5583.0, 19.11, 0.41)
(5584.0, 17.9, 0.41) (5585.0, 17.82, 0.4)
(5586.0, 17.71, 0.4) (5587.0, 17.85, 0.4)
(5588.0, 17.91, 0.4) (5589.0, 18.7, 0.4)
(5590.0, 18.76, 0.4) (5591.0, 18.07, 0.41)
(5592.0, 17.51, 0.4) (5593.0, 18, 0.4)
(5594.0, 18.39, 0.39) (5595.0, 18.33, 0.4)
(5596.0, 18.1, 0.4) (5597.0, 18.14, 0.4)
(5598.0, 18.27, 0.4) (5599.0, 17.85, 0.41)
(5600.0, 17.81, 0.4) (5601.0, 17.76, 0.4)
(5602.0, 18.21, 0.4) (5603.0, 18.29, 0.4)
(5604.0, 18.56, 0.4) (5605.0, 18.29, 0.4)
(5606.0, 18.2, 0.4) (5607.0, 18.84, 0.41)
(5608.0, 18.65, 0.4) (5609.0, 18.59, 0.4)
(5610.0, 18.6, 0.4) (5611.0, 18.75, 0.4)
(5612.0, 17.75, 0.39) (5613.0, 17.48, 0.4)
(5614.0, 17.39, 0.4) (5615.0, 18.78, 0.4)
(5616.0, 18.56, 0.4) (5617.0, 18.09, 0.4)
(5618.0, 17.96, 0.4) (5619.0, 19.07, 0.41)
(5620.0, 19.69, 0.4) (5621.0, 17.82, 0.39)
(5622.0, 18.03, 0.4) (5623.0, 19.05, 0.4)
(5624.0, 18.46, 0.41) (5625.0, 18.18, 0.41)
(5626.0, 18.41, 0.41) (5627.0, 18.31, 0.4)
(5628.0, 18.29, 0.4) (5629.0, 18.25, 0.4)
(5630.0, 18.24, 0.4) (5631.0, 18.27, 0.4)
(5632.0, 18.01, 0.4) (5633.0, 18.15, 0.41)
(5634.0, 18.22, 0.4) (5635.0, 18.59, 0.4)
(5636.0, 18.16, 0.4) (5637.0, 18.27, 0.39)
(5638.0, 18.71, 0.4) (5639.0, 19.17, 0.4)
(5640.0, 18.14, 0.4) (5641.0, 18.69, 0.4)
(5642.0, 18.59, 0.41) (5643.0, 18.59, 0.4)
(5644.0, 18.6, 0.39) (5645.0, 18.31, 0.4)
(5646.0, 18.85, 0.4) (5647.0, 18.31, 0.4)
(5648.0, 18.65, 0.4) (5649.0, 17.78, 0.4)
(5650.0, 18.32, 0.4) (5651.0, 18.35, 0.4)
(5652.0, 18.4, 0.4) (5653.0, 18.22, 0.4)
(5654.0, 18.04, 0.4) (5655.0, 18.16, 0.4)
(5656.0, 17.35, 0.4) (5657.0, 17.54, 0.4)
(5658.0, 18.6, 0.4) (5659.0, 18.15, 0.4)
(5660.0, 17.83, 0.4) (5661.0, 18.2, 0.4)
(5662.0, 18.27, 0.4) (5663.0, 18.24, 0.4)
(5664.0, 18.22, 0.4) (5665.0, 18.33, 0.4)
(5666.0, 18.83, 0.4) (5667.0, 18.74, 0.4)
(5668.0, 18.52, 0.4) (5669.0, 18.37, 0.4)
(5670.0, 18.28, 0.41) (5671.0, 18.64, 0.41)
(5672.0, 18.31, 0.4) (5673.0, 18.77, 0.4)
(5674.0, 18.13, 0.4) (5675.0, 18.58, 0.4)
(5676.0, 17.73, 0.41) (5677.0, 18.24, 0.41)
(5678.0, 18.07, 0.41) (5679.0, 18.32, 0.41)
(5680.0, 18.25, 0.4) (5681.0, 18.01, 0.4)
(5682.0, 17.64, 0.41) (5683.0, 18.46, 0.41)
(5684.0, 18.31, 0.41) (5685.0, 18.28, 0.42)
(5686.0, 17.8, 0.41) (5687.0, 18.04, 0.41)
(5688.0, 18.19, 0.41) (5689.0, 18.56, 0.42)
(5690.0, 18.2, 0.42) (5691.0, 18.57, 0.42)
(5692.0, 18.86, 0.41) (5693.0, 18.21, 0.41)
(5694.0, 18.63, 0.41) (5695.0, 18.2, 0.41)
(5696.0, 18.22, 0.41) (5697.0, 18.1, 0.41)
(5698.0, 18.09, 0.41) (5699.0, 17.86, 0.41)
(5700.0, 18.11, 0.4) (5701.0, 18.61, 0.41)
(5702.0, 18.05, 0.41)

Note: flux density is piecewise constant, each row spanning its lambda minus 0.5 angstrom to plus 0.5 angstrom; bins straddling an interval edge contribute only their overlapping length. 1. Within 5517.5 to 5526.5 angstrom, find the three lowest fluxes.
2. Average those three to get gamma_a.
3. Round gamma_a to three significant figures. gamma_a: 18.2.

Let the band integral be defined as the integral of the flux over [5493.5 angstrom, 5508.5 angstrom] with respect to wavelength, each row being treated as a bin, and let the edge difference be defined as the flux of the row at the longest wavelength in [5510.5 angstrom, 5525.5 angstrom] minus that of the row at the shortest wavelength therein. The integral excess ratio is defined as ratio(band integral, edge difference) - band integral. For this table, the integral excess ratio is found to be -1047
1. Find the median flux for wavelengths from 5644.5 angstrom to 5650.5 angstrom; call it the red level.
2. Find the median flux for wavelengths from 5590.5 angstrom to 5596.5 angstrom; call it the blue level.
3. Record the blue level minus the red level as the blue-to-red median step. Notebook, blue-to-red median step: -0.2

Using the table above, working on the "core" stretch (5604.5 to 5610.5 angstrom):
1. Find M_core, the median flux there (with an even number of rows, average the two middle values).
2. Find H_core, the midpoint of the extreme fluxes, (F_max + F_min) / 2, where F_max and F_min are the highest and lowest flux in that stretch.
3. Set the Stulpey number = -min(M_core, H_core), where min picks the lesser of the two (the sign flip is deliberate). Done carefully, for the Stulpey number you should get -18.5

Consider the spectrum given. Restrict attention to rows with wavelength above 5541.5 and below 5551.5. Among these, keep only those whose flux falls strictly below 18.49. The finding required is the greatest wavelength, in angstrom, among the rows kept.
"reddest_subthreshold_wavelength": 5551.0 angstrom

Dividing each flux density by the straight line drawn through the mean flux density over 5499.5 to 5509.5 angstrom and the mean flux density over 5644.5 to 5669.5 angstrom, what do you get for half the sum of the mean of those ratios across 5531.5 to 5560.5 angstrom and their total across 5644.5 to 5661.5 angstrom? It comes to 9.0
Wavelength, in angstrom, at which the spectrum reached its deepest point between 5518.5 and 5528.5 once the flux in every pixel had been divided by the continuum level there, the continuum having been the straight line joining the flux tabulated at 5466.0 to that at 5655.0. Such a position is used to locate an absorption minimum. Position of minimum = 5526.0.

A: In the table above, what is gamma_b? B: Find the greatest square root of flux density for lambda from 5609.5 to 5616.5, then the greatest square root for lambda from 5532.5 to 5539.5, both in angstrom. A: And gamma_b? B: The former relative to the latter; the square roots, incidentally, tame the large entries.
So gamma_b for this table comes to 0.993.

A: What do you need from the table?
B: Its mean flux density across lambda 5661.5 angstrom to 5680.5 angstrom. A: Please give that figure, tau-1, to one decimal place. 18.4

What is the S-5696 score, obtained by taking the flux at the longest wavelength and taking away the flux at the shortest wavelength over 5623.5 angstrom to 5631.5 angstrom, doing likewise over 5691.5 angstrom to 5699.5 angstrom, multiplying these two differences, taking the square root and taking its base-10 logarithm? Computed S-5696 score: -0.36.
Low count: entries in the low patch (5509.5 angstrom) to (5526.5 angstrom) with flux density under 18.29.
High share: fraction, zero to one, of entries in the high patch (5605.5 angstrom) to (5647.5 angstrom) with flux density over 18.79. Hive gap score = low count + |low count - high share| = 5.9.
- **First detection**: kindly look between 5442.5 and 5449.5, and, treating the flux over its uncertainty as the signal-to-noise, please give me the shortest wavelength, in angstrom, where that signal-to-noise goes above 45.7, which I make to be 5447.0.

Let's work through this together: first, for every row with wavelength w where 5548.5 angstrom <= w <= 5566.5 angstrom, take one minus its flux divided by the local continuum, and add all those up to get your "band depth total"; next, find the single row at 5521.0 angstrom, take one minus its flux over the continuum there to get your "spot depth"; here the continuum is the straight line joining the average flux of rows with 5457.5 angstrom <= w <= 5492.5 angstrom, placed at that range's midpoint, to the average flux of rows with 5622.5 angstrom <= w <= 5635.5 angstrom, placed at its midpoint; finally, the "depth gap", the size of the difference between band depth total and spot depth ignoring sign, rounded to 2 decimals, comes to 0.14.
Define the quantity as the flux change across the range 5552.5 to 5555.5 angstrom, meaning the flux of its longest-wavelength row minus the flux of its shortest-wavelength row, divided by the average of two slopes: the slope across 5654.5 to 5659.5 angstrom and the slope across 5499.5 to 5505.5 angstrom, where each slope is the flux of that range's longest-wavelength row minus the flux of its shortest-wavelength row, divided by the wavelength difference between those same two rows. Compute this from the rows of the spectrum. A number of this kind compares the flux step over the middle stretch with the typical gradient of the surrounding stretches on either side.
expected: -5.0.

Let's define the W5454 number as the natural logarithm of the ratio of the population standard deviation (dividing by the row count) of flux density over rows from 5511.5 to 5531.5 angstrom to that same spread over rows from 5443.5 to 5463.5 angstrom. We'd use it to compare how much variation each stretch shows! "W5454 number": -0.13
